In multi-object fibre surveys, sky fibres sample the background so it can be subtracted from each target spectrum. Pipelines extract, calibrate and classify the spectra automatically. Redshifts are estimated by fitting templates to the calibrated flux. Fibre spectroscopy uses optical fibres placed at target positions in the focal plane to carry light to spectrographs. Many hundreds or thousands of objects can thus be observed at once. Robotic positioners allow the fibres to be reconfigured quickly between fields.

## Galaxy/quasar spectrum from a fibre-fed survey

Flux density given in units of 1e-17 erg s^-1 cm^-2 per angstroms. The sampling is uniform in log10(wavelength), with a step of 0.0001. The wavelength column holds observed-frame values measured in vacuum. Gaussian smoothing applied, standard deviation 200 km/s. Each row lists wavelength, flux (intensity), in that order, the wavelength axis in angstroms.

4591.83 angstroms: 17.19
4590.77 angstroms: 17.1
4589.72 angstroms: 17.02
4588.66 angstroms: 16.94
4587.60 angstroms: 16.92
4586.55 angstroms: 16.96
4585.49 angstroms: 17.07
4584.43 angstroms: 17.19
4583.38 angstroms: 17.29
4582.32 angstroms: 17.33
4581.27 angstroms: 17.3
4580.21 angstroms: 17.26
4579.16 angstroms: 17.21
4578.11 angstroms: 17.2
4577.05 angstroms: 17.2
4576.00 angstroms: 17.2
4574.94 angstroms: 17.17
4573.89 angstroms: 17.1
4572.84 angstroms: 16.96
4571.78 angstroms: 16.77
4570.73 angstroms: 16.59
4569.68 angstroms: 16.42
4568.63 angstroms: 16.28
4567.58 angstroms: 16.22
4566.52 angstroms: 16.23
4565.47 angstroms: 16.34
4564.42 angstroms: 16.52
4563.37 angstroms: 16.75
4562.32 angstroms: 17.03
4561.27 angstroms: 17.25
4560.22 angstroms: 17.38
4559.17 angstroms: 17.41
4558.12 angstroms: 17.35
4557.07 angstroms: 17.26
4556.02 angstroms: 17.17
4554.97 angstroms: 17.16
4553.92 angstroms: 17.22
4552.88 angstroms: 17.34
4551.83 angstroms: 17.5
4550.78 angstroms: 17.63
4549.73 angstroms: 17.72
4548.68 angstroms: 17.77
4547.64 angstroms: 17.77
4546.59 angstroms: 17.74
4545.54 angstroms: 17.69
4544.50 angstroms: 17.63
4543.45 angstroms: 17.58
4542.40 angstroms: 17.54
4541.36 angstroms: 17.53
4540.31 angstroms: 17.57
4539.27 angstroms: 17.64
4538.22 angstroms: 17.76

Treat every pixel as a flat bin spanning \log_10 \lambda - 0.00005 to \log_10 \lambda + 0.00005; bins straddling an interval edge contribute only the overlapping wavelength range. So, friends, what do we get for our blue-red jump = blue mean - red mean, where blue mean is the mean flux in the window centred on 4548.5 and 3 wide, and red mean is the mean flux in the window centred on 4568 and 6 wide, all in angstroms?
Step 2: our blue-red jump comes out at 1.4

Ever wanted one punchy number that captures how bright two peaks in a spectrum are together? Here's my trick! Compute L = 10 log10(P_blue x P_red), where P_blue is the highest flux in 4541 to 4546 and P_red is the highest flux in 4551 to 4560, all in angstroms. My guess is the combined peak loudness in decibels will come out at 24.9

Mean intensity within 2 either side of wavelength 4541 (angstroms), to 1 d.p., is 17.6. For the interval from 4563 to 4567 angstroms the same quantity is 16.5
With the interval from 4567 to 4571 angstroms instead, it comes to 16.4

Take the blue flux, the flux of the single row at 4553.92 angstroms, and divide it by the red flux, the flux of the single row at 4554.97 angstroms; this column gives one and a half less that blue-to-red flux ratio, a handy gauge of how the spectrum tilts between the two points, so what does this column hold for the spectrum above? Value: 0.50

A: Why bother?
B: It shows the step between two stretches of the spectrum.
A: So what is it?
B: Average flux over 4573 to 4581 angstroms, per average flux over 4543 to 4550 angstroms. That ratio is 0.971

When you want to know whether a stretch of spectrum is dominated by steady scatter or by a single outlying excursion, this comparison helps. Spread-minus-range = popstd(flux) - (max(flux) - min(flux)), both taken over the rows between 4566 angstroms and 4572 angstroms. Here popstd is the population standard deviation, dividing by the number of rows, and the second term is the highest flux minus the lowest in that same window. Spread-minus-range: -0.35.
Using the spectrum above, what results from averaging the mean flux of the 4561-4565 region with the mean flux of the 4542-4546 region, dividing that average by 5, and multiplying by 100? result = 345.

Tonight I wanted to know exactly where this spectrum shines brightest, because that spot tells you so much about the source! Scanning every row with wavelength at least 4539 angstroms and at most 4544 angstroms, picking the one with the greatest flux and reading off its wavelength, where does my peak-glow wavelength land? 4539.27 angstroms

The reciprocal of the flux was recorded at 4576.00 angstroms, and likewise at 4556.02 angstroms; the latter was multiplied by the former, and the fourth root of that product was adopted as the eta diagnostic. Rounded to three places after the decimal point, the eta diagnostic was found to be 0.241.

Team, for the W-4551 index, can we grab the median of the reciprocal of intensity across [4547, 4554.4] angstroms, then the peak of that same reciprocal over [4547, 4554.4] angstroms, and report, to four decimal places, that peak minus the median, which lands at 0.0014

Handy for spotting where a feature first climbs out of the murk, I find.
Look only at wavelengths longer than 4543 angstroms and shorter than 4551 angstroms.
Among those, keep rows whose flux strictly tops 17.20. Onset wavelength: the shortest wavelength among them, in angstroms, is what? 4543.45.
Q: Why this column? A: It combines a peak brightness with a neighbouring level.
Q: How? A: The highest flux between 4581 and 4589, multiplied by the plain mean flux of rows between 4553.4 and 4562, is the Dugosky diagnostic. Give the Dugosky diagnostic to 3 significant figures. 299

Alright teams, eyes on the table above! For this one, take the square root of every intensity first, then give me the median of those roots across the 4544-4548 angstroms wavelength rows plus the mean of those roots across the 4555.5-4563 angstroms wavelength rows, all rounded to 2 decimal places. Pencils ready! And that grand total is 8.36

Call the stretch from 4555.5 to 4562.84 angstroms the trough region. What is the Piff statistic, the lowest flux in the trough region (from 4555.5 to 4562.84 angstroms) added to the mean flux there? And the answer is 34.29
